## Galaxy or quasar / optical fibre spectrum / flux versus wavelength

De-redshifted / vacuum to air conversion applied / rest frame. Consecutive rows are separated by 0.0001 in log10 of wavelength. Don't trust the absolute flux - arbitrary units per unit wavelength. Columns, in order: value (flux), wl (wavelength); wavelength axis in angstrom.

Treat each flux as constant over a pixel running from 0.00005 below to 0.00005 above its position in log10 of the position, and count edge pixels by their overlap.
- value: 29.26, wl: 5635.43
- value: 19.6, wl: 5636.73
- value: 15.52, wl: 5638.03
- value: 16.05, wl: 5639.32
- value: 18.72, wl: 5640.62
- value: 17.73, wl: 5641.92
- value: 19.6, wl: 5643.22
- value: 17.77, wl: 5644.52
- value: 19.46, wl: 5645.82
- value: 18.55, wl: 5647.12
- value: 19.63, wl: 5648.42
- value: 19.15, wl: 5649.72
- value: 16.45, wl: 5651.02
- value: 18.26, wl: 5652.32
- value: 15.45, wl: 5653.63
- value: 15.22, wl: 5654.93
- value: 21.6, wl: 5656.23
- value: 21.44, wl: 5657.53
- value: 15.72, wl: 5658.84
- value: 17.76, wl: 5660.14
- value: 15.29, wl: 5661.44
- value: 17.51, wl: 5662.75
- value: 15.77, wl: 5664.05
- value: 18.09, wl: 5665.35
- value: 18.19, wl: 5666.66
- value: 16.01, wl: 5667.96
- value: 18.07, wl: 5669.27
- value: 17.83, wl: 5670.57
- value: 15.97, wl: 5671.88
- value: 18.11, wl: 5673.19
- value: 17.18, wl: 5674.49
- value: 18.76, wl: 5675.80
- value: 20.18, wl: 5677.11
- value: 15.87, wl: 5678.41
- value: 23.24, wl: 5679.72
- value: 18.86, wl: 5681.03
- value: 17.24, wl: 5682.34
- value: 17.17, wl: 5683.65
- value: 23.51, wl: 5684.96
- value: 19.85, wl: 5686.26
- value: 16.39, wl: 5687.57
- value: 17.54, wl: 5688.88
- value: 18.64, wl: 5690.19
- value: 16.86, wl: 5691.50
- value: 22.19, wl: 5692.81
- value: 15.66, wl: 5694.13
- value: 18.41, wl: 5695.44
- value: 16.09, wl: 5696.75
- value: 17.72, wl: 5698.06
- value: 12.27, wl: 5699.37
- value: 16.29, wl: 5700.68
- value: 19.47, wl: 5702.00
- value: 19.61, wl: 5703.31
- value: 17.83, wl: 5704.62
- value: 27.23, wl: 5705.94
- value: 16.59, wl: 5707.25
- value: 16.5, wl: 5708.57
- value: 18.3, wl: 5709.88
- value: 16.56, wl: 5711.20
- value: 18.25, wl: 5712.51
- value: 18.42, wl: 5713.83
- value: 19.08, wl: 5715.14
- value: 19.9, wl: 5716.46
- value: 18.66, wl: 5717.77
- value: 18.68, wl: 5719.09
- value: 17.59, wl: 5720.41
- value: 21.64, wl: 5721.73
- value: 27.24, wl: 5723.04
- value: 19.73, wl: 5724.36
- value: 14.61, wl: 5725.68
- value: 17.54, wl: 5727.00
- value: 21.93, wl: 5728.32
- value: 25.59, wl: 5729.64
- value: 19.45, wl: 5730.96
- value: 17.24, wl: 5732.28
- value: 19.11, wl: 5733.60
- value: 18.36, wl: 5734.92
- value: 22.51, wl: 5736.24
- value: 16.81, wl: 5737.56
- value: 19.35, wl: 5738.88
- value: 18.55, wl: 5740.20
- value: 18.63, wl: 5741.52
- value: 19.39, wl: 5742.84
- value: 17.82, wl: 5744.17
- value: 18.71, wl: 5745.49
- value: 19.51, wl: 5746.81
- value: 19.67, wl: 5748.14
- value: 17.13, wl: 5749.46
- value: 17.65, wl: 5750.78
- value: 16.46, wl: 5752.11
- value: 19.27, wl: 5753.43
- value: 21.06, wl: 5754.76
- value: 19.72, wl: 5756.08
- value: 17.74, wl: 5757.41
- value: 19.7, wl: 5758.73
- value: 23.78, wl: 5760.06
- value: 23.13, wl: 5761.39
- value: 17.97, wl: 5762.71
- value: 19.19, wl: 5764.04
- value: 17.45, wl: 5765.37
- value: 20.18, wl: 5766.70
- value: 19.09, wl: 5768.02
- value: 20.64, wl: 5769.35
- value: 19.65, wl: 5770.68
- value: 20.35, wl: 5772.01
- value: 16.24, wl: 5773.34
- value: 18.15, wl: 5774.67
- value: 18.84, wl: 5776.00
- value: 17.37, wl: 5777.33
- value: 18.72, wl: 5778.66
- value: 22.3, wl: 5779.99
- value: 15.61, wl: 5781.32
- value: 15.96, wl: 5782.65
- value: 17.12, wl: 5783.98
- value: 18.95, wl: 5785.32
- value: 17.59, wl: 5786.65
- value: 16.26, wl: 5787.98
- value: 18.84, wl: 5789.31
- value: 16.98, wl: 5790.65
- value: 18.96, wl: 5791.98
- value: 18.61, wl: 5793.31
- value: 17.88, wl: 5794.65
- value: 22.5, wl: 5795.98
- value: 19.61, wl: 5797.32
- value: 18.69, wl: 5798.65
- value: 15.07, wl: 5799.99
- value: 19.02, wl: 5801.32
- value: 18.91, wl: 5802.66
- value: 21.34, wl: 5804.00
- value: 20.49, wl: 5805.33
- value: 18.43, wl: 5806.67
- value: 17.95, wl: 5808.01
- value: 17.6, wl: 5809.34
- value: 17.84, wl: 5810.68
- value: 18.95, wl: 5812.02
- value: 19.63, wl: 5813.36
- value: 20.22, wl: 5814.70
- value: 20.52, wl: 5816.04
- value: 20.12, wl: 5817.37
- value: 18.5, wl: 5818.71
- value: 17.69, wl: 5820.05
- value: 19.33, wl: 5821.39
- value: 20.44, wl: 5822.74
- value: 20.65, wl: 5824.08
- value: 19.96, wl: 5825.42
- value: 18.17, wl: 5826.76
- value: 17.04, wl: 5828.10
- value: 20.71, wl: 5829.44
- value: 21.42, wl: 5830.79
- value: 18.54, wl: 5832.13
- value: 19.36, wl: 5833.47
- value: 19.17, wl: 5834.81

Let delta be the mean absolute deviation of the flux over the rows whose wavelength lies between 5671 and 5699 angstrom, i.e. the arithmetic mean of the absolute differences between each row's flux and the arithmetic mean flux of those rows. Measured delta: 1.76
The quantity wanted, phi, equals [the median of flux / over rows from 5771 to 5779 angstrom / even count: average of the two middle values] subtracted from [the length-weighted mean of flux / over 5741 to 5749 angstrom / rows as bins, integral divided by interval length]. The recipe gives 0.5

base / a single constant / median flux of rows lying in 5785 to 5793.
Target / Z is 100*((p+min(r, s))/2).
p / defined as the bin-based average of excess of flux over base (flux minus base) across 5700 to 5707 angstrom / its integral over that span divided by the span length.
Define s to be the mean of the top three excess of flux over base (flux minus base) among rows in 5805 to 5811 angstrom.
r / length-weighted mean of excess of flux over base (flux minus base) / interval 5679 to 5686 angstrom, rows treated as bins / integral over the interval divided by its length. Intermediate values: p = 1.6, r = 1.7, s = 0.7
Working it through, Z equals 119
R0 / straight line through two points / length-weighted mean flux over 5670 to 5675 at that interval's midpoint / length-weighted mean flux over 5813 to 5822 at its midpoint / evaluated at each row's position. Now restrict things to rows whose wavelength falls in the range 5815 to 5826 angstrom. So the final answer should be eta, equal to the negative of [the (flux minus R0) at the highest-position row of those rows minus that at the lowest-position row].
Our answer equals 1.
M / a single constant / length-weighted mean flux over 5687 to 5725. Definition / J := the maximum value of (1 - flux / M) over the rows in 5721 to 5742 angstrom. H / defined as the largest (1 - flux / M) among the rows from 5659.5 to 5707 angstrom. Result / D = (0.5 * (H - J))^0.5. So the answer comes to 0.25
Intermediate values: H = 0.340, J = 0.21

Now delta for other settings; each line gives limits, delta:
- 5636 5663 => 1.59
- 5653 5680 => 1.69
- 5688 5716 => 1.80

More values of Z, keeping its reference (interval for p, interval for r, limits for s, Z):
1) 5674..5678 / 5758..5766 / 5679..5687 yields 118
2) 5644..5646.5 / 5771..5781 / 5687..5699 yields 50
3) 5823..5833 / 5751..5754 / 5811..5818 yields 45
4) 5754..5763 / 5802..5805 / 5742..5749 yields 181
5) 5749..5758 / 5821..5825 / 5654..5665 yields 111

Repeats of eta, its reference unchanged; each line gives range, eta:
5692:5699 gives 5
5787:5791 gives -1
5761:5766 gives 6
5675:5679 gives 3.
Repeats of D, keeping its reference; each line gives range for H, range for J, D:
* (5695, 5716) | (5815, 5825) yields 0.38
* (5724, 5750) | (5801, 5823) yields 0.28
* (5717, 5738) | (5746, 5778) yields 0.21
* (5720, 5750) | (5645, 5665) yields 0.13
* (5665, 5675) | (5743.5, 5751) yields 0.18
